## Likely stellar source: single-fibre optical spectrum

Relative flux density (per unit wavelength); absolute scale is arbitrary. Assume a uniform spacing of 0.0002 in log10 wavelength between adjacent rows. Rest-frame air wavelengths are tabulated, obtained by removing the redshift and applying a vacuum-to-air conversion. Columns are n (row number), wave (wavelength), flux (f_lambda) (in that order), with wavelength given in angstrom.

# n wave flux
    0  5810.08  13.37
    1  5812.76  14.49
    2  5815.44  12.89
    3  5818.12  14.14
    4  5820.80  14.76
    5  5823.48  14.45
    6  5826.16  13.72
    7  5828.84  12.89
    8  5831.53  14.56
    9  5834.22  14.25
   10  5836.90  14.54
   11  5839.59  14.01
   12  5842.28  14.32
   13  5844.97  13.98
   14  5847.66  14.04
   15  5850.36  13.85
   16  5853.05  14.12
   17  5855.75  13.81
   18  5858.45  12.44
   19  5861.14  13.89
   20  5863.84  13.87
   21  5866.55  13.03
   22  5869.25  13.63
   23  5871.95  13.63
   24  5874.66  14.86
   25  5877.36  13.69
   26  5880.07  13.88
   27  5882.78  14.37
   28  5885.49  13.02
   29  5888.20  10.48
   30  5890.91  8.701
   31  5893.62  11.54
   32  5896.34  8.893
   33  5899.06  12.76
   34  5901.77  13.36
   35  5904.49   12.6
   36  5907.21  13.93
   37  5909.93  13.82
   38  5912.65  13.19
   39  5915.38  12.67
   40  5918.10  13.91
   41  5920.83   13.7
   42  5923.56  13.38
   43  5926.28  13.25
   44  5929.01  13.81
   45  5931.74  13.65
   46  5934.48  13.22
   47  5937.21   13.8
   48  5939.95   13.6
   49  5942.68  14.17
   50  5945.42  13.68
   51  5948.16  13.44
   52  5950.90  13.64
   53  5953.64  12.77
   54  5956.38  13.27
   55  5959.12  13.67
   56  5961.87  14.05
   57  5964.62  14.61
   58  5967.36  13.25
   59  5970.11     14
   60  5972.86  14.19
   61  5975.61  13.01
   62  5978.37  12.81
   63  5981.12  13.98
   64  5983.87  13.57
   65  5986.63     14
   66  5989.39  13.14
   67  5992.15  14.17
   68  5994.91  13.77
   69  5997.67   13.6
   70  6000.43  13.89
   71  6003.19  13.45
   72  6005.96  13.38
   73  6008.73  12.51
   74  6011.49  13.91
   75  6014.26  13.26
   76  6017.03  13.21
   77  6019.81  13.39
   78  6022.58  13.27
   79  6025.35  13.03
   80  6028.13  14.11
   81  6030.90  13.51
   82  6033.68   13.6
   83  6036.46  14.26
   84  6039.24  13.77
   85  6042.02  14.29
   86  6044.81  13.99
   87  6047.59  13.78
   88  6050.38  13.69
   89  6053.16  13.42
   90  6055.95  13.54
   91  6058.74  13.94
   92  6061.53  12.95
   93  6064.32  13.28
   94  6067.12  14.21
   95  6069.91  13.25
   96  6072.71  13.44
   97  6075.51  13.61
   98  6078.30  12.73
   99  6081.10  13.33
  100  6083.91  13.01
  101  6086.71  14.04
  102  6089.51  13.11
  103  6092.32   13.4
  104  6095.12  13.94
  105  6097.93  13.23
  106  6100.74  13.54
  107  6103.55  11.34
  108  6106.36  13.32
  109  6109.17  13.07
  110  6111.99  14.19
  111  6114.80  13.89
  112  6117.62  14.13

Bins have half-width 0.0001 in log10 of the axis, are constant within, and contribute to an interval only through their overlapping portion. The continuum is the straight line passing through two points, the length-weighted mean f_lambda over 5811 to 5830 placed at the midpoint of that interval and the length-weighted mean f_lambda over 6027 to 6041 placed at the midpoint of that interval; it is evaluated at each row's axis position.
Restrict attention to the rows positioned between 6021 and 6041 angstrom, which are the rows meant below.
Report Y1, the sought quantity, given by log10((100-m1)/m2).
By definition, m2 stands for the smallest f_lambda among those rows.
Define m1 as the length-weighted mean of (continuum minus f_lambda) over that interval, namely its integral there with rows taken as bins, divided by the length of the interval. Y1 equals 0.884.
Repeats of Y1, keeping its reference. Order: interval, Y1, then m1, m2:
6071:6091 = 0.893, 0.5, 12.73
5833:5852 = 0.860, -0.2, 13.85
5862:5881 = 0.885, 0.1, 13.03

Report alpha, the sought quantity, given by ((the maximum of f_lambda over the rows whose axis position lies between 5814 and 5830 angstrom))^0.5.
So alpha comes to 3.84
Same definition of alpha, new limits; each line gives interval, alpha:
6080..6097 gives 3.75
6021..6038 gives 3.78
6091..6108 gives 3.73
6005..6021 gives 3.73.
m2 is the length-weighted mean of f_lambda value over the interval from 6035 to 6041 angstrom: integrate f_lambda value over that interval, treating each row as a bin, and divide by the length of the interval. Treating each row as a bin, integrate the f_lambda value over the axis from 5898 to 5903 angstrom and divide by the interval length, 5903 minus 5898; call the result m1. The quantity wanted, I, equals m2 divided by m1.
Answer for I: 1.07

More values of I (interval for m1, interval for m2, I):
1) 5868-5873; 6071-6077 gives 0.99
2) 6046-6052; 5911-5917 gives 0.95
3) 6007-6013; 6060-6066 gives 1.00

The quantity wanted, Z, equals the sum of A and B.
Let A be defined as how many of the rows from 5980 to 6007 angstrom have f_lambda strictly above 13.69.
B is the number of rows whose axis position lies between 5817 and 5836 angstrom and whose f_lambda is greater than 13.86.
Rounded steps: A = 5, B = 5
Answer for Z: 10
